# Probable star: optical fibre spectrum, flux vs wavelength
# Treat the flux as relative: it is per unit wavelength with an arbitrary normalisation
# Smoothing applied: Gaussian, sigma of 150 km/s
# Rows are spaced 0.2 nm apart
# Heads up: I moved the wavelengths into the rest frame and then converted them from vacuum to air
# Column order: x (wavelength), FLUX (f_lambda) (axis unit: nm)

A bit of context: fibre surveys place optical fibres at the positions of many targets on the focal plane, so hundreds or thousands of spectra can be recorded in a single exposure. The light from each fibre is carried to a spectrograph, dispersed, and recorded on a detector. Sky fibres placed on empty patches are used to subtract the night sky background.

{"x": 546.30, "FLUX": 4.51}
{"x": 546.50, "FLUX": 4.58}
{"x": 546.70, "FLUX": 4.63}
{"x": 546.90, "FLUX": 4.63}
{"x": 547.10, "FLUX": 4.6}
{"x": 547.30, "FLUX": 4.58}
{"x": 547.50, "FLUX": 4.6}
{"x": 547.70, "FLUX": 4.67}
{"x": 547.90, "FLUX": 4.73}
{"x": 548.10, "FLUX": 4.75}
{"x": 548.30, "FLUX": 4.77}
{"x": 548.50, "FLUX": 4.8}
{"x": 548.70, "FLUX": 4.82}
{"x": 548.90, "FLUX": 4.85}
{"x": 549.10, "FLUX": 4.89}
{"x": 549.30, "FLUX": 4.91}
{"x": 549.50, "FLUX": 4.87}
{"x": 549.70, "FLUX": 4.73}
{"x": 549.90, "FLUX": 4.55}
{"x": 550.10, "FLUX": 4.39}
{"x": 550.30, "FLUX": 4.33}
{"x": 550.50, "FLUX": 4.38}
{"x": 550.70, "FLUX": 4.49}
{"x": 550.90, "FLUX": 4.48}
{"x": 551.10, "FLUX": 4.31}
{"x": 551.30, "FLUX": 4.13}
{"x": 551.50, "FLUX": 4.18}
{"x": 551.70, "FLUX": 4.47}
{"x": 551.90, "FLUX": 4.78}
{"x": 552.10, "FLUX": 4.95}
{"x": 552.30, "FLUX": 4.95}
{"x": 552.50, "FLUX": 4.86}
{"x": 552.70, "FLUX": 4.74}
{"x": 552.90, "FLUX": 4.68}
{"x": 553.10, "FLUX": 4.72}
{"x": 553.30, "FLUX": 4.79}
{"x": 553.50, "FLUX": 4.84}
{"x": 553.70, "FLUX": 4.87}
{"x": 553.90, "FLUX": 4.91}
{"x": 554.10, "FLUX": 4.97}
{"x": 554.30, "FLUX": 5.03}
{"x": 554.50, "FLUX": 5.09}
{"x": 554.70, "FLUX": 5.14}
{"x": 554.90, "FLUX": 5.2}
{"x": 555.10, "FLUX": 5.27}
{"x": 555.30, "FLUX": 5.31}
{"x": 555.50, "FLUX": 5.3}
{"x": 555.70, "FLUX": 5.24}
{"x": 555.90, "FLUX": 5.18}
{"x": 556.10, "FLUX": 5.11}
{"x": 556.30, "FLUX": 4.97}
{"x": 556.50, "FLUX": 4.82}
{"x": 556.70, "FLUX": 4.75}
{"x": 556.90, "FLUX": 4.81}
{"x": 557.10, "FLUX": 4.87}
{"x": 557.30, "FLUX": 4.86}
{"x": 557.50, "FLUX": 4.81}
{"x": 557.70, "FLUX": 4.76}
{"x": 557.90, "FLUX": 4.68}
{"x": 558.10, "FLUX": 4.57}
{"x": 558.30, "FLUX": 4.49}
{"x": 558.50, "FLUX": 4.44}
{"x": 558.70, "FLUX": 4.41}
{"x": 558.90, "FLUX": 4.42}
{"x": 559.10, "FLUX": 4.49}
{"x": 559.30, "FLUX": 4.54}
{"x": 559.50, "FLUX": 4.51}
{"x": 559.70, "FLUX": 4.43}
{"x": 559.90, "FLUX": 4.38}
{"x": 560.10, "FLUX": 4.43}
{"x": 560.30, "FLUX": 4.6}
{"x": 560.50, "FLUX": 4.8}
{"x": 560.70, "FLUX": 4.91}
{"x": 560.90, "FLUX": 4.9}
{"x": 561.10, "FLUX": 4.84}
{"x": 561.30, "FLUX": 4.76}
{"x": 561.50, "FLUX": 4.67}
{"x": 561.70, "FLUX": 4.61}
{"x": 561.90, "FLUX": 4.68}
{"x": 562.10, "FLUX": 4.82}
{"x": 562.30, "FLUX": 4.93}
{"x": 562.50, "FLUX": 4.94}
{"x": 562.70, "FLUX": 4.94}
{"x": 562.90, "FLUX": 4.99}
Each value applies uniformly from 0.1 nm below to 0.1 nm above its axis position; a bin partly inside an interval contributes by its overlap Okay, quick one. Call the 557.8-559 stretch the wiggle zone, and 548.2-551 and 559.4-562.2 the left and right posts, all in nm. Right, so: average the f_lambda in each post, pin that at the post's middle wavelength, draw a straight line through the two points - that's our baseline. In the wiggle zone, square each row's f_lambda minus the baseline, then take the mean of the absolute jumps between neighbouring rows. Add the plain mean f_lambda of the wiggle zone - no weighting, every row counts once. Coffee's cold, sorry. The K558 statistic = 4.5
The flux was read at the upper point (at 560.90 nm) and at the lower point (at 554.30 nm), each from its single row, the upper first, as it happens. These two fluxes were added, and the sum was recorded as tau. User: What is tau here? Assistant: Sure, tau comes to 9.9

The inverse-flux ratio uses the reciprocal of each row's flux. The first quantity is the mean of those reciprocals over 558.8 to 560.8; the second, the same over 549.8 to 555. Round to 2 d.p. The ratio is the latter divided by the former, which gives 0.97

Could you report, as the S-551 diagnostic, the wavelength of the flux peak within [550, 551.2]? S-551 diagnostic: 550.70 nm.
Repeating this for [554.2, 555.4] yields 555.30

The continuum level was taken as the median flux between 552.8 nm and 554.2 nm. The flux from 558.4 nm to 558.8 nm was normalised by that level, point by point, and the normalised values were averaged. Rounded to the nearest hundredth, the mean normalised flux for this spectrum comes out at 0.91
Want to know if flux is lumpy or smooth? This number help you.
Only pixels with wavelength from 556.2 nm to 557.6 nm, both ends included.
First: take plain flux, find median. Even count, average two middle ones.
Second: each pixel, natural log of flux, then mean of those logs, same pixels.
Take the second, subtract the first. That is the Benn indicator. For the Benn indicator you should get -3.24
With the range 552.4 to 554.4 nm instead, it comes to -3.27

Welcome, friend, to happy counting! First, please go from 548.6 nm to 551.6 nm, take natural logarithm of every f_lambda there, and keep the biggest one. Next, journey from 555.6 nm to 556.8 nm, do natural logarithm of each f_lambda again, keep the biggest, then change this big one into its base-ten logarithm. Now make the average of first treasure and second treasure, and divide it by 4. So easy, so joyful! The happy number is 0.226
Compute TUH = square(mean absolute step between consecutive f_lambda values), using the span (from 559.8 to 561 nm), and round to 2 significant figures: 0.012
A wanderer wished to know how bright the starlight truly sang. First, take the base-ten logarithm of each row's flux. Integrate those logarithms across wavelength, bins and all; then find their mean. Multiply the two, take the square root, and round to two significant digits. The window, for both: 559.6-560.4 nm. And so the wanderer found 0.58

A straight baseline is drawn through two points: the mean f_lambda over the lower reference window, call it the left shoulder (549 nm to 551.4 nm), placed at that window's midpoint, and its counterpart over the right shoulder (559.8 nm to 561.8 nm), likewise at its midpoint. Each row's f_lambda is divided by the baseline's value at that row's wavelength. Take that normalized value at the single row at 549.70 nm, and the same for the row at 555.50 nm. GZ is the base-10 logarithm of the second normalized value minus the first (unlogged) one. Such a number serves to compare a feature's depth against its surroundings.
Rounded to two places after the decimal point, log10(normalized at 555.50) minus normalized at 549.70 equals -0.98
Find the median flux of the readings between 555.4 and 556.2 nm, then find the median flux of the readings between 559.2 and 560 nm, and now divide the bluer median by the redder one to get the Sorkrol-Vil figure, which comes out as 1.17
